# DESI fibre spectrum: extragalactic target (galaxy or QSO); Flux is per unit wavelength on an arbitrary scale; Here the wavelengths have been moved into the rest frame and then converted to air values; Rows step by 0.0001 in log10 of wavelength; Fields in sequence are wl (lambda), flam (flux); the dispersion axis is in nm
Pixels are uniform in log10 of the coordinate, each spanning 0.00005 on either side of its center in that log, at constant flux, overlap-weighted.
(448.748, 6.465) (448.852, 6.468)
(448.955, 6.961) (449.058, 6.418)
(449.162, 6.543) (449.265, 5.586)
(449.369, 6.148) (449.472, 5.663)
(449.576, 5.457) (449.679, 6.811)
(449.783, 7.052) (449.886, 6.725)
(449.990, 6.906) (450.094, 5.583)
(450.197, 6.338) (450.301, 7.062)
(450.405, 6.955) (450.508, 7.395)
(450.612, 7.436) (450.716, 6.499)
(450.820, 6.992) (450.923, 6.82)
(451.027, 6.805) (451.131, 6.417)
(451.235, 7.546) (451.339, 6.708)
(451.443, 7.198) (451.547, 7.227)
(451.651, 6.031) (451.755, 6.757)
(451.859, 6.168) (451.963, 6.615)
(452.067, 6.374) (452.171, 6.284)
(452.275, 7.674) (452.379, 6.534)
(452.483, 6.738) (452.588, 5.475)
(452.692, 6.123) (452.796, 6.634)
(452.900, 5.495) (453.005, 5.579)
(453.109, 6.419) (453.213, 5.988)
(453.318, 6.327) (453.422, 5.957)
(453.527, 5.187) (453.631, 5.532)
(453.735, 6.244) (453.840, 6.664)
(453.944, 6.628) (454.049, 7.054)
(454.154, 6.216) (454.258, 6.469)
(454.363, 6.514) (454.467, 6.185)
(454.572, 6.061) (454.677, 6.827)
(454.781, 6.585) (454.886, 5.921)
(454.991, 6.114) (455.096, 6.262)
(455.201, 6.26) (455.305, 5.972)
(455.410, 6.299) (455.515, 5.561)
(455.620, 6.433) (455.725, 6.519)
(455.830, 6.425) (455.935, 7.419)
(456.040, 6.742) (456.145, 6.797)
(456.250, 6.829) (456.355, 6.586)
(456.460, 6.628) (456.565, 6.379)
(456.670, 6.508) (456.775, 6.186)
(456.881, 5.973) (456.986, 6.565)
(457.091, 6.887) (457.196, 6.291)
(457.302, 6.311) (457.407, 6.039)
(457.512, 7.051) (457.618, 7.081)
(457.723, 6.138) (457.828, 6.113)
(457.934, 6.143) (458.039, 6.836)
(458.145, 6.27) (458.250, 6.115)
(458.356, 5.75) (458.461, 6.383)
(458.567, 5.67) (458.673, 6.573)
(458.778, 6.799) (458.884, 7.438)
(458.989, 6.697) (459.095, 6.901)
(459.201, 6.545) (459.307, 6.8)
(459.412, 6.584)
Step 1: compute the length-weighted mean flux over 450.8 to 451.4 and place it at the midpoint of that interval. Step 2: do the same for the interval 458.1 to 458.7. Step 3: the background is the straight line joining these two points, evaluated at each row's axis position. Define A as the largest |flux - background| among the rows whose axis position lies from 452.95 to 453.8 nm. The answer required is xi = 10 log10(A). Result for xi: 1.6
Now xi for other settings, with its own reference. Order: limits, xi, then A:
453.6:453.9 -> 0.3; 1.1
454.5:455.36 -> -2.5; 0.6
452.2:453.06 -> 1.0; 1.2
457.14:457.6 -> -0.7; 0.9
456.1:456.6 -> -3.0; 0.5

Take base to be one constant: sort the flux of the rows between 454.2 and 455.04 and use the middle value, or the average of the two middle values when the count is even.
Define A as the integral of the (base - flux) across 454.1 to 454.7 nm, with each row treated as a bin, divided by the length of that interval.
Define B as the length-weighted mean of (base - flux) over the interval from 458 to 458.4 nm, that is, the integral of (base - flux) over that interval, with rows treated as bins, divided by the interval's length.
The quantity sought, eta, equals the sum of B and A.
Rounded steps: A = 0.0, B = 0.09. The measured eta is 0.1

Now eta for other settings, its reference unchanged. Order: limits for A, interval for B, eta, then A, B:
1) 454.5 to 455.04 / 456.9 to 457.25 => -0.2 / 0.0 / -0.20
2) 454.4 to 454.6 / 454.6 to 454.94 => 0.1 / 0.2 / -0.09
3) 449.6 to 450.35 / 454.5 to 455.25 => -0.2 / -0.3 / 0.04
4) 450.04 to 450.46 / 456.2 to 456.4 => -0.6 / -0.2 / -0.38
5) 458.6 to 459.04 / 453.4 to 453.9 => -0.1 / -0.5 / 0.40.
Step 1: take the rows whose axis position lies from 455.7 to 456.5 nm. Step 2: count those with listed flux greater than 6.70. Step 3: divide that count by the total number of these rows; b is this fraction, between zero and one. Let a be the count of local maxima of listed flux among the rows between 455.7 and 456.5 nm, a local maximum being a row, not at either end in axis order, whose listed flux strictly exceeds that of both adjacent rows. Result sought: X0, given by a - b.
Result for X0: 1.5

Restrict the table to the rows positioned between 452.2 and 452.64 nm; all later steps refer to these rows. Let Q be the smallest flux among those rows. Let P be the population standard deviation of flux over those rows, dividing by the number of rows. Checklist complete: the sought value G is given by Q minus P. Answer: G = 4.7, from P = 0.78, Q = 5.475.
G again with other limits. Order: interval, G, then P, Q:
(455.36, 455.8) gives 5.2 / 0.38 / 5.561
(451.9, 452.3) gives 5.7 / 0.55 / 6.284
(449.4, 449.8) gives 4.8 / 0.69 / 5.457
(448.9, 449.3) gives 5.1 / 0.50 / 5.586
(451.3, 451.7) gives 5.5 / 0.48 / 6.031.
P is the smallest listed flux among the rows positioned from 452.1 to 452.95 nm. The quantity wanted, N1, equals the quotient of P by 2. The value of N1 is 2.74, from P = 5.475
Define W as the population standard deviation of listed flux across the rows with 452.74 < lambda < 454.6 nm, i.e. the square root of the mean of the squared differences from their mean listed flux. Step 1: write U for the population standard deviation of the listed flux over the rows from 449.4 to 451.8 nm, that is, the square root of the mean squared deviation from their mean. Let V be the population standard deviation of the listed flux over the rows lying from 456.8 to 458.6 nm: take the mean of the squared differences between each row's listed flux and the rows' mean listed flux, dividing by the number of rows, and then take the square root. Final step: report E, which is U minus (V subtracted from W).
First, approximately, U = 0.56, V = 0.410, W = 0.47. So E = 0.50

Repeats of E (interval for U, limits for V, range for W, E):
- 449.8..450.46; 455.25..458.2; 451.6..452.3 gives 0.39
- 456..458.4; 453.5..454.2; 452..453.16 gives 0.35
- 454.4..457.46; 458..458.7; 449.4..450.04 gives 0.13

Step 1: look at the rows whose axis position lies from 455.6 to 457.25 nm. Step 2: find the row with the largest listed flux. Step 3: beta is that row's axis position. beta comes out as 455.935 nm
